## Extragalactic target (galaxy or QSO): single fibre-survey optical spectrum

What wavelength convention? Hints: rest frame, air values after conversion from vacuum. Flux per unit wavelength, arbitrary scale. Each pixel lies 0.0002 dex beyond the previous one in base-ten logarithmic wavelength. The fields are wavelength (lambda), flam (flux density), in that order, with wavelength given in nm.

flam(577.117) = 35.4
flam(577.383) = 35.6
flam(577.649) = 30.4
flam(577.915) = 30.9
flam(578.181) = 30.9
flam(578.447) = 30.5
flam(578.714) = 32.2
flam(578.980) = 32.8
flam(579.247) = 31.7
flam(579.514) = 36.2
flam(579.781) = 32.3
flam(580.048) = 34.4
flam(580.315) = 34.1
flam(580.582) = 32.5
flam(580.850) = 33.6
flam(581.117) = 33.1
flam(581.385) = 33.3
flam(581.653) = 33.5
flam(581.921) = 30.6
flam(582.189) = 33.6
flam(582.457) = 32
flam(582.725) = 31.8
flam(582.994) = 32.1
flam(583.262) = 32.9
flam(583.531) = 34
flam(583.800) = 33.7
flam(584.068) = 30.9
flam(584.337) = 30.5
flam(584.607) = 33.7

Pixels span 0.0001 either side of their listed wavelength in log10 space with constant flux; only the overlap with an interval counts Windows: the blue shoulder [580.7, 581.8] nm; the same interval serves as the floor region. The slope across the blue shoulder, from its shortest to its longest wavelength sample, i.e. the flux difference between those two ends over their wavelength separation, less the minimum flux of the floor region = -33.2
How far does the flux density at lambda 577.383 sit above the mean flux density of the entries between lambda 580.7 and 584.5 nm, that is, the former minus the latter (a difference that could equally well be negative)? 3.1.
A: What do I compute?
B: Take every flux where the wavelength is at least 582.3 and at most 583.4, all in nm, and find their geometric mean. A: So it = 32.2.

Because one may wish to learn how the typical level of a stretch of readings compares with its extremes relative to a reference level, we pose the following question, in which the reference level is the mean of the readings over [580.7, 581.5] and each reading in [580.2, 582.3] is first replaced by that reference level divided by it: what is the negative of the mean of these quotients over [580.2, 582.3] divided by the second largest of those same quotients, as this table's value -0.985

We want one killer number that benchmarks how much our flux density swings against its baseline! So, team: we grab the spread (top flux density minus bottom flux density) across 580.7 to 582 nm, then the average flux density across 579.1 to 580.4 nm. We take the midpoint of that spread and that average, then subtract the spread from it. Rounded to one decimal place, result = 15.4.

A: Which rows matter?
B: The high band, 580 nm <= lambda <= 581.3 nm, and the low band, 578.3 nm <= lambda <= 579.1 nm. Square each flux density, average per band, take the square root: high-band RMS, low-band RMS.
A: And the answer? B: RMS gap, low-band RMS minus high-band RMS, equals -1.7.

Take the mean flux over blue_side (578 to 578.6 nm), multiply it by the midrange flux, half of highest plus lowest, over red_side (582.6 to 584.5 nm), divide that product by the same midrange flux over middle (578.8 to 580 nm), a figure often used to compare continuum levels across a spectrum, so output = 29.2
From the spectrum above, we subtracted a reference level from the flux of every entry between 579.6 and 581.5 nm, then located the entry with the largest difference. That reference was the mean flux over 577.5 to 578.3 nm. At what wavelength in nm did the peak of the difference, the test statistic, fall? 580.048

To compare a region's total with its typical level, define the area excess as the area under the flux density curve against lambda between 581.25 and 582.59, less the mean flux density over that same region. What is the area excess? 11.1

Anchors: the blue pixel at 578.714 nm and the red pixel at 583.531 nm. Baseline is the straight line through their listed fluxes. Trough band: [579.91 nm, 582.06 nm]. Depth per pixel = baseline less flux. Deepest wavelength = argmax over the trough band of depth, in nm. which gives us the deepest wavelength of 581.921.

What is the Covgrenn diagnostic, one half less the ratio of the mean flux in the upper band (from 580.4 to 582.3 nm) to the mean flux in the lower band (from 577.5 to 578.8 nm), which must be -0.562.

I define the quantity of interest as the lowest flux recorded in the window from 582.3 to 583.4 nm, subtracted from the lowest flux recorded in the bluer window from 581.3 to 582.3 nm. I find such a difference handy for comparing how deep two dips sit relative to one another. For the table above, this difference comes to -1.2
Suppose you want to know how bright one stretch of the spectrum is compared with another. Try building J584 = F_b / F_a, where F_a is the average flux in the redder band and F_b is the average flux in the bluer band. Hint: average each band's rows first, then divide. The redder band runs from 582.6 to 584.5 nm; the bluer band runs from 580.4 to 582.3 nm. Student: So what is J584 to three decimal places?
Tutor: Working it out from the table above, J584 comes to 1.019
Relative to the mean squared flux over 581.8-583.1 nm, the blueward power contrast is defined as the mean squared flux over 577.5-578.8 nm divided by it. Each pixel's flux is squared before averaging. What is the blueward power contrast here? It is 0.94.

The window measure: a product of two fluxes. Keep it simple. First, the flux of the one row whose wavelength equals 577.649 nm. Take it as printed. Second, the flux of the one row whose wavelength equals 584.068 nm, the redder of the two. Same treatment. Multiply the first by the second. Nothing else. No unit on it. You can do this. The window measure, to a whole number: 939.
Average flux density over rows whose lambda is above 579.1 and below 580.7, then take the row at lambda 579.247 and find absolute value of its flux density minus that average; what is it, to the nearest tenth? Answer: 1.8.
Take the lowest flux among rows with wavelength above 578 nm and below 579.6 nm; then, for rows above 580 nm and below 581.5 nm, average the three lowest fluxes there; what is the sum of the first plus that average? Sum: 63.5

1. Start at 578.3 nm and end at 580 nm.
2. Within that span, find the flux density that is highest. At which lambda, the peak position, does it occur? 579.514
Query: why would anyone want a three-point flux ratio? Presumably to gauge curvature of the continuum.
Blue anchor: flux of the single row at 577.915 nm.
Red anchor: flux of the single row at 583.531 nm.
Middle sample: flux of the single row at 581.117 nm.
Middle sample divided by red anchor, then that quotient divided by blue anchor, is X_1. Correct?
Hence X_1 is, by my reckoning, 0.0315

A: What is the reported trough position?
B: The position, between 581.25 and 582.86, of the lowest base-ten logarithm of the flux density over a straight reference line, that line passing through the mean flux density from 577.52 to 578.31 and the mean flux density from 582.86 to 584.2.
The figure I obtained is 581.921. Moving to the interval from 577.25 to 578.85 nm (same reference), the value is 578.447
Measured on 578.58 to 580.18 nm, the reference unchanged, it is 579.247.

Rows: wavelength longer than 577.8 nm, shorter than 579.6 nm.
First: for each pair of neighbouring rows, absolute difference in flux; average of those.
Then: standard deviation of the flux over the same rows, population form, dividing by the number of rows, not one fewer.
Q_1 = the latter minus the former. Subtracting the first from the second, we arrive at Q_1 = 0.4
